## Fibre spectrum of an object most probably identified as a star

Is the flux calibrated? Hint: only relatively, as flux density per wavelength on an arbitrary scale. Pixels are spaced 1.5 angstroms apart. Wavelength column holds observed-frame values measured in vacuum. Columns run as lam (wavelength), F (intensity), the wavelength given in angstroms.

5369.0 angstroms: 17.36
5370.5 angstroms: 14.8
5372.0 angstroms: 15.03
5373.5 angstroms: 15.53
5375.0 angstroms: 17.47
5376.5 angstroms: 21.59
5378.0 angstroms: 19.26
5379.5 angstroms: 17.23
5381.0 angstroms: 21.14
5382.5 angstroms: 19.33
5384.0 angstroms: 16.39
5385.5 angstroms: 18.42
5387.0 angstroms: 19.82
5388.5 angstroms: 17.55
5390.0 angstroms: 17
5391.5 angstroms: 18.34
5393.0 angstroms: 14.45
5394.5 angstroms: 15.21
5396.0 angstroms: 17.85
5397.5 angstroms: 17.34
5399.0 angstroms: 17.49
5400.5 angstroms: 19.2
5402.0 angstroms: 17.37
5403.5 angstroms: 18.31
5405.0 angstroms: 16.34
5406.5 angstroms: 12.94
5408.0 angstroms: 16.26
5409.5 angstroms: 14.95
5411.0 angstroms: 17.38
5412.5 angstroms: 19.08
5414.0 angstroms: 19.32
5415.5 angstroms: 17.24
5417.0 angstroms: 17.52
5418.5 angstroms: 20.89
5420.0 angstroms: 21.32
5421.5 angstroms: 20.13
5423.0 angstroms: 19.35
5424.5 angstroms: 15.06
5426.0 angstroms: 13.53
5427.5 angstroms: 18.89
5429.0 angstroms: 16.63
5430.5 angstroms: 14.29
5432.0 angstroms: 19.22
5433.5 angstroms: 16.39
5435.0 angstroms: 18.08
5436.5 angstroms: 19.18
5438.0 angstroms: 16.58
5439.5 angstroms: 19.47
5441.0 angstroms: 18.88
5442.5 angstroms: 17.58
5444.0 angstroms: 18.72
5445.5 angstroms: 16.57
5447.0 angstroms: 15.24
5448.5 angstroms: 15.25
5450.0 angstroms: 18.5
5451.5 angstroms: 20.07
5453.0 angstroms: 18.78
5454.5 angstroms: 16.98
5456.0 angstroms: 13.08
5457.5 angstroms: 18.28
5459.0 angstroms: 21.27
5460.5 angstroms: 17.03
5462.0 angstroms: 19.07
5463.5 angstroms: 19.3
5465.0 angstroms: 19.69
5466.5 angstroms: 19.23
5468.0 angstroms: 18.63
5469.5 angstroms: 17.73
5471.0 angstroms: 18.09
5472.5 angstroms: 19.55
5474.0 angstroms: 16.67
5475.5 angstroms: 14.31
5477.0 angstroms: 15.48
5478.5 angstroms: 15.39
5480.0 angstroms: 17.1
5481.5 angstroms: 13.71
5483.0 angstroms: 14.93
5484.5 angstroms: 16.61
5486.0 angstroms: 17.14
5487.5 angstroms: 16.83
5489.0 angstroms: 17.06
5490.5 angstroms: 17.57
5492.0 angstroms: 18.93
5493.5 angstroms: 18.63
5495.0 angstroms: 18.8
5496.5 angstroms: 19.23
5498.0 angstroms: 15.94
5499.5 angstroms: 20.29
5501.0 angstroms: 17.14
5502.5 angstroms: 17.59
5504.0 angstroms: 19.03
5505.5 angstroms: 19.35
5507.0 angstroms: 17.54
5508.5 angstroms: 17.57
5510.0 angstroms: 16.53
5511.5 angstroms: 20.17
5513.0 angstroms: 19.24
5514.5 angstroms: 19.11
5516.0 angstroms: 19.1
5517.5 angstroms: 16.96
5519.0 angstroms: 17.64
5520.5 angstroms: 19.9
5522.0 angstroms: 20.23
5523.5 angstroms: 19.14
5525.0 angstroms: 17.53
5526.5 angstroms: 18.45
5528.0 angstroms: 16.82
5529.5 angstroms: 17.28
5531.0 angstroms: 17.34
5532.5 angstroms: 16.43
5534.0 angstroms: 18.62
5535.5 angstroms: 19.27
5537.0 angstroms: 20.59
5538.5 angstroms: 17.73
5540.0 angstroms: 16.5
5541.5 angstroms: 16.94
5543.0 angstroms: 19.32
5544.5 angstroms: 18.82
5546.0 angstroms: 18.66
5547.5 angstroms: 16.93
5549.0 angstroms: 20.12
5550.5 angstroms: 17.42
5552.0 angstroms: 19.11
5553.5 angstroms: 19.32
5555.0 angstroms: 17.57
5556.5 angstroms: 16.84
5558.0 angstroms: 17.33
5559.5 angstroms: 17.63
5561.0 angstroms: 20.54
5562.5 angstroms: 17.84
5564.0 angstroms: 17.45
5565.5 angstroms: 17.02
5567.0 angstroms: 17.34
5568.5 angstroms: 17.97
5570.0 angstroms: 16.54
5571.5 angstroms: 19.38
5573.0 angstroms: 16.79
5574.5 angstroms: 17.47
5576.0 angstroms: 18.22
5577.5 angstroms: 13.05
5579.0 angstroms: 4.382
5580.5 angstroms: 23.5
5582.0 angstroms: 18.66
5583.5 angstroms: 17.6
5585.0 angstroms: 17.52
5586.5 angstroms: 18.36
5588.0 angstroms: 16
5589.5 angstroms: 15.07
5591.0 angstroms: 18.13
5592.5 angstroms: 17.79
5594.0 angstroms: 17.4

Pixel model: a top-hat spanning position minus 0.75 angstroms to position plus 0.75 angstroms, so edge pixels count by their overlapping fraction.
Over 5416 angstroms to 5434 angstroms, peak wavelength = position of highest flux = 5420.0 angstroms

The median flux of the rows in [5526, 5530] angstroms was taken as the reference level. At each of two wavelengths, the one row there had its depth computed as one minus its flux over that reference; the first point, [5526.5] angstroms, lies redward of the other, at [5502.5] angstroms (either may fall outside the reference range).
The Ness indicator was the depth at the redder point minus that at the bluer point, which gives -0.050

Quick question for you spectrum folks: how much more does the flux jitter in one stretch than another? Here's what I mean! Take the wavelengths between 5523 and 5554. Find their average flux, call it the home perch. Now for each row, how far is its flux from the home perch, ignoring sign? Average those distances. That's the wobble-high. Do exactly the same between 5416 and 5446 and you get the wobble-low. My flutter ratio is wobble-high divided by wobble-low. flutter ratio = 0.6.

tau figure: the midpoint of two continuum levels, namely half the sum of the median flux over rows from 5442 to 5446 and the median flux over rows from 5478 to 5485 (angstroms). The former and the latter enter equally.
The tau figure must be 16.5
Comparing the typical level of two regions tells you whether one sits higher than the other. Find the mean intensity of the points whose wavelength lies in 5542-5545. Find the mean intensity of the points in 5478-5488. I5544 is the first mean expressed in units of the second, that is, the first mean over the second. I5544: 1.19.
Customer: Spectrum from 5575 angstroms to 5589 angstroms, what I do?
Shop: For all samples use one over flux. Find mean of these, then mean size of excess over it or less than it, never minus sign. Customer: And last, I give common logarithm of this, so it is -1.47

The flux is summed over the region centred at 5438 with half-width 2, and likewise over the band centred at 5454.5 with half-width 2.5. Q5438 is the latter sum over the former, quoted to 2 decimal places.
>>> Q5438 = 0.88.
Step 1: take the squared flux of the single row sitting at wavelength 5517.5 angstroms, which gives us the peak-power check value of 288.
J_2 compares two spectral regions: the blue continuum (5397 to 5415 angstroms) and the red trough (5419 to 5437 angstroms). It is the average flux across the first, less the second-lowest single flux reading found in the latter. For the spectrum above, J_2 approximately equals 2.9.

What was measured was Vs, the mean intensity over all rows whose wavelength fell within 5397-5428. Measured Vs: 17.6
